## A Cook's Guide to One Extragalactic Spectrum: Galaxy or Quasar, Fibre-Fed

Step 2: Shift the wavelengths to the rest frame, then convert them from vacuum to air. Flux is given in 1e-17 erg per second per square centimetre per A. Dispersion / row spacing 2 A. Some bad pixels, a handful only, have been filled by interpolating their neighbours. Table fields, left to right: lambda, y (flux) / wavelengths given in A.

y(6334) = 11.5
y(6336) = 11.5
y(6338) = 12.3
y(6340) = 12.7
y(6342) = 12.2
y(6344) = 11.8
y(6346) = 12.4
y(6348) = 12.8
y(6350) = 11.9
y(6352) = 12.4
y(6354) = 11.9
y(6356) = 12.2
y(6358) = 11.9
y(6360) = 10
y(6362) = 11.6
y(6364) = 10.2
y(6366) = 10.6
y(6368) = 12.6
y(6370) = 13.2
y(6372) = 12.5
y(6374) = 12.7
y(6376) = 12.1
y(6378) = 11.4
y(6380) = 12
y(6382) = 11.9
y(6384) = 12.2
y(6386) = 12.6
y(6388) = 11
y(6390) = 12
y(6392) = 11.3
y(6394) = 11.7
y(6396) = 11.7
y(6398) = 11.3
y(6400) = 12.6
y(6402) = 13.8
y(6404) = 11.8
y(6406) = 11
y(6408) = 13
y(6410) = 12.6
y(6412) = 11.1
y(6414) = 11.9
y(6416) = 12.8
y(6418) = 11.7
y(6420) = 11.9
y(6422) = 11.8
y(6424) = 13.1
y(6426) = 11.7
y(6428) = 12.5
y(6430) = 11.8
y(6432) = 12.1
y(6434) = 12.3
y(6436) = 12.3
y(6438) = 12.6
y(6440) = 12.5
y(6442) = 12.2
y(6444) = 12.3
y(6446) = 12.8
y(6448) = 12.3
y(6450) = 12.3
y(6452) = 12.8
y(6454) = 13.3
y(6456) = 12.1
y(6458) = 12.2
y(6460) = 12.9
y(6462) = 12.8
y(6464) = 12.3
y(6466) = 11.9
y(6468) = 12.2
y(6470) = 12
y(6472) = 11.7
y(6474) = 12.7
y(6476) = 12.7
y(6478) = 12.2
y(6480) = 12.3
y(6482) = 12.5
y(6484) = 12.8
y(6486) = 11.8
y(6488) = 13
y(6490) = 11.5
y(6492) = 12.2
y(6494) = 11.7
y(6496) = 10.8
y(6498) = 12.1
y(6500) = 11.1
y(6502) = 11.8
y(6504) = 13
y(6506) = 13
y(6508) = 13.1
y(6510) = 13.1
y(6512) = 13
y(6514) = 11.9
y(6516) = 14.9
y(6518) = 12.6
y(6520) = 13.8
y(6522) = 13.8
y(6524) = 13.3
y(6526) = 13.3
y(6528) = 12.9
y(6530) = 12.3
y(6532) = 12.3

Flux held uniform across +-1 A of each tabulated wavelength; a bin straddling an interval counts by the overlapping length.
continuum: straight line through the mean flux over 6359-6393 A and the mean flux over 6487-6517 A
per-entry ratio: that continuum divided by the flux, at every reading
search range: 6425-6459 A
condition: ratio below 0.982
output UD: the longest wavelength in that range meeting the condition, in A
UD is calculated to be 6454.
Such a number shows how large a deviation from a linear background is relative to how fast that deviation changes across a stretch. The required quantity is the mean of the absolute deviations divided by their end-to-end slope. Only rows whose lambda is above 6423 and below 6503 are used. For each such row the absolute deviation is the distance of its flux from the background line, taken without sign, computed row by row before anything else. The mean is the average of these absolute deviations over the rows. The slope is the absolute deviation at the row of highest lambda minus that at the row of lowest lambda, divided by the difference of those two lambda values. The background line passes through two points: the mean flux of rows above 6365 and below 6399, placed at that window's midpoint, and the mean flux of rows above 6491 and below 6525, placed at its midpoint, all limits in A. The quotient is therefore -335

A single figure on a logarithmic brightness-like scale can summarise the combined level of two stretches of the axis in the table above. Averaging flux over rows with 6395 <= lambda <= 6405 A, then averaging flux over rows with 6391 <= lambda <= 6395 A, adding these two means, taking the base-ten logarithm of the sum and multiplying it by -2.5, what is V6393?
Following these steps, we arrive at -3.44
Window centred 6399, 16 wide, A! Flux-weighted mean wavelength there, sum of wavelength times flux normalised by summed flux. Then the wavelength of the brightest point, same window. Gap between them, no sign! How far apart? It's 2.9 A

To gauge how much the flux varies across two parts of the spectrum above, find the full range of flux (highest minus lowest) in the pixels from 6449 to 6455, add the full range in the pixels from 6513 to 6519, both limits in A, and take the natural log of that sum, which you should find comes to 1.39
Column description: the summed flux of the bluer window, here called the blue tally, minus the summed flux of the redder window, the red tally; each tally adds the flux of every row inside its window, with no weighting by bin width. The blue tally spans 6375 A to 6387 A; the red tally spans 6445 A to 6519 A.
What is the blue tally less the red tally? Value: -387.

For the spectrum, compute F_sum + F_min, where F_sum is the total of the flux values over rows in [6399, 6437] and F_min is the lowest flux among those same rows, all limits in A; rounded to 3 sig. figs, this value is 243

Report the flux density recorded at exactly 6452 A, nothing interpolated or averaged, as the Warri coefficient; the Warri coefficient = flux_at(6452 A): 12.8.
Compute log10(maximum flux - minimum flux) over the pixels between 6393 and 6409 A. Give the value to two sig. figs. 0.45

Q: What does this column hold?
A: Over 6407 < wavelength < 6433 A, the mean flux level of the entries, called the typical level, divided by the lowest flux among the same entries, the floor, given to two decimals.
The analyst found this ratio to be 1.09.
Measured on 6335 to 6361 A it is 1.20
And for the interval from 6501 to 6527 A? 1.11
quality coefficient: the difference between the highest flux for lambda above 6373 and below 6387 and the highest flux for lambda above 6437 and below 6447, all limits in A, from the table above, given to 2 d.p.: -0.10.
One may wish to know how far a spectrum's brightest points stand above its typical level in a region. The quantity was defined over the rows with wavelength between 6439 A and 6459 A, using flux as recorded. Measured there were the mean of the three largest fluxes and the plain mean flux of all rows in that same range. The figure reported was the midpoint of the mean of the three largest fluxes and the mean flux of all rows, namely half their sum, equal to 12.7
